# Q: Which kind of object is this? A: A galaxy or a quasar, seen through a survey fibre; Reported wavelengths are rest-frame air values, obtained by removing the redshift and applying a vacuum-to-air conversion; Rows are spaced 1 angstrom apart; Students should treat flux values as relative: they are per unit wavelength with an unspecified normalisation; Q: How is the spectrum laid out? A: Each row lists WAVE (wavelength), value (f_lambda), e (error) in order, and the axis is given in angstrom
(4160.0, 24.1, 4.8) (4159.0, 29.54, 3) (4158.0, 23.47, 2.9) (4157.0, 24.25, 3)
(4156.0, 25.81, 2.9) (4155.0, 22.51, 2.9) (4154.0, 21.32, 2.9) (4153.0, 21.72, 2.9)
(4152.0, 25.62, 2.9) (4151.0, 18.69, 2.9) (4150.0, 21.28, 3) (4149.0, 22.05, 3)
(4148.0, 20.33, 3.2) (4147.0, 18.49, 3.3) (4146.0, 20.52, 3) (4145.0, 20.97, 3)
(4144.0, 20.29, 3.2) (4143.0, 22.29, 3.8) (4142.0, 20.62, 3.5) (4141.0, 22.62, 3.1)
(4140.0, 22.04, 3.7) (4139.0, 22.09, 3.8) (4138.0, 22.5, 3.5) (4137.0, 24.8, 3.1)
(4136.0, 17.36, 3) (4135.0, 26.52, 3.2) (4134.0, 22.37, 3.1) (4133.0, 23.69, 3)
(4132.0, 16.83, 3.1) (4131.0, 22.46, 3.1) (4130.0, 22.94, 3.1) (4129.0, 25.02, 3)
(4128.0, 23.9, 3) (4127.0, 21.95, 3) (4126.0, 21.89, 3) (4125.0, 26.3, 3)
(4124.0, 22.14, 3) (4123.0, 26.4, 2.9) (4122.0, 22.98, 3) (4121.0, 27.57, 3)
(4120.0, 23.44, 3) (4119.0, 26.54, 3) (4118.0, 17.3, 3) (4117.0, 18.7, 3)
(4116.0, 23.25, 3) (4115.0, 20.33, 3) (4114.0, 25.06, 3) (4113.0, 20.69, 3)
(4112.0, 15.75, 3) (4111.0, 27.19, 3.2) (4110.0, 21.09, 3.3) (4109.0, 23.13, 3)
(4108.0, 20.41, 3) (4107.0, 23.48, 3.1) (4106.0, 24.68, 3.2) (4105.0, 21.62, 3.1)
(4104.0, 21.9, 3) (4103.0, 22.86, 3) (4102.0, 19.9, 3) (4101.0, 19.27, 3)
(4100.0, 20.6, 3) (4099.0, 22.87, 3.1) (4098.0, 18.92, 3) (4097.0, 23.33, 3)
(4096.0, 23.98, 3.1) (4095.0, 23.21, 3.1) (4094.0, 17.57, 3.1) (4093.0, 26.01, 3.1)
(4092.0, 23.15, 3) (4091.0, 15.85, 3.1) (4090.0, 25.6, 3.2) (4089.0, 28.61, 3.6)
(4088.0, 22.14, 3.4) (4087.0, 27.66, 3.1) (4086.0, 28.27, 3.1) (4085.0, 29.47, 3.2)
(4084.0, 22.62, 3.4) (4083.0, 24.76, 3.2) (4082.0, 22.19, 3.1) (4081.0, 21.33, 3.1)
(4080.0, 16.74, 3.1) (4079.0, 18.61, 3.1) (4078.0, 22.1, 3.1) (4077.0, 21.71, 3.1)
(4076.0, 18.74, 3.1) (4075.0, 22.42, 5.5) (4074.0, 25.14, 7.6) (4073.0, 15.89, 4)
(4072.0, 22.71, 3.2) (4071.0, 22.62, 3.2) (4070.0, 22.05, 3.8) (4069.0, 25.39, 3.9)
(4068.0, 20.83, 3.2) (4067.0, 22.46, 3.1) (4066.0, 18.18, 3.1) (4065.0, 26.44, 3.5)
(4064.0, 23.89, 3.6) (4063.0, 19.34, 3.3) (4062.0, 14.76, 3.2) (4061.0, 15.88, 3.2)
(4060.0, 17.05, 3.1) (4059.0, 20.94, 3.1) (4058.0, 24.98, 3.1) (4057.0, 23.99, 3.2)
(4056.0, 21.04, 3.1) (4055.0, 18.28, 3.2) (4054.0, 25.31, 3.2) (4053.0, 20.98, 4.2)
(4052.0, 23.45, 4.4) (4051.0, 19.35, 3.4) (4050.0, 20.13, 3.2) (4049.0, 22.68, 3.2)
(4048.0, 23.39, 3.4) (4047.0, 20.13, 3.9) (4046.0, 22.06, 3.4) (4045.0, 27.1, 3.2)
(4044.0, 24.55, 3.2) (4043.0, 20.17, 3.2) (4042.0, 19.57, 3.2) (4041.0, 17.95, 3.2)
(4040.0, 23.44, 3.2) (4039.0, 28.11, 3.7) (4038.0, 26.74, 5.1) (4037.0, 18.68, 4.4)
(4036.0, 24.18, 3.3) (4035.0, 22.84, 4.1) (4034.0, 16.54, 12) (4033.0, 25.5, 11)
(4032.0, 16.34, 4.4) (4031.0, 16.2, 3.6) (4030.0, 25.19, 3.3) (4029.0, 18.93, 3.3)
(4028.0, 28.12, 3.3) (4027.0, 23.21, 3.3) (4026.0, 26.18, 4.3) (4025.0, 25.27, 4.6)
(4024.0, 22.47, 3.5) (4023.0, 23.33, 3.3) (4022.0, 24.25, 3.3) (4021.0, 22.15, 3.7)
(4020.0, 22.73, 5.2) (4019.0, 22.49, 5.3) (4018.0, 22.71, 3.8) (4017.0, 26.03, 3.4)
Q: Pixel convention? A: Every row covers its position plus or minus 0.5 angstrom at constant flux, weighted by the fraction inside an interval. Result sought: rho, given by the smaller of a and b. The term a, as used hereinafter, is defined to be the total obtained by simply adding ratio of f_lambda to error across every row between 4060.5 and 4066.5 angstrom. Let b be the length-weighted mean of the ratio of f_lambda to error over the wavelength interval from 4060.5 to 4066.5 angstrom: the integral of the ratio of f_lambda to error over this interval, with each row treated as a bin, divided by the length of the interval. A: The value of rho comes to 5.9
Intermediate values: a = 35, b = 5.92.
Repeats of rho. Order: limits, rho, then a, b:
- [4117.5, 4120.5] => 7.5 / 22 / 7.48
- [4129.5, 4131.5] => 7.3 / 15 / 7.32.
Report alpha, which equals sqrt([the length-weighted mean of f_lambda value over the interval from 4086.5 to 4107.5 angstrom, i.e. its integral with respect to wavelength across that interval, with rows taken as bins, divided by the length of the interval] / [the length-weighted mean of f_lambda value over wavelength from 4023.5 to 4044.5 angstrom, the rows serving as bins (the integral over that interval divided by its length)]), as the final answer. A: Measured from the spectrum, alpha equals 1.00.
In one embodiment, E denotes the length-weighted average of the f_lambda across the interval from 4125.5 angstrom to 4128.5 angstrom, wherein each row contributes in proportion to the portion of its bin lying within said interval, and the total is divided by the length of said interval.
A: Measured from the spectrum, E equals 22.6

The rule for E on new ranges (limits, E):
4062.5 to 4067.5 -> 22.1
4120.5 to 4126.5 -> 24.5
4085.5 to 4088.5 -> 26.0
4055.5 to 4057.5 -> 22.5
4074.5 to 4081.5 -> 20.2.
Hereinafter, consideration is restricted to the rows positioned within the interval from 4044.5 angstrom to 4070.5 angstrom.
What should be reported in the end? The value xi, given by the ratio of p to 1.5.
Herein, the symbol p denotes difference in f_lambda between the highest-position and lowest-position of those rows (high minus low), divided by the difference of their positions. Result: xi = -0.1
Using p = -0.2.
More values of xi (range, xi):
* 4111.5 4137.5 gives 0.2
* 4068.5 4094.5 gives -0.2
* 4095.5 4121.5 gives 0.1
